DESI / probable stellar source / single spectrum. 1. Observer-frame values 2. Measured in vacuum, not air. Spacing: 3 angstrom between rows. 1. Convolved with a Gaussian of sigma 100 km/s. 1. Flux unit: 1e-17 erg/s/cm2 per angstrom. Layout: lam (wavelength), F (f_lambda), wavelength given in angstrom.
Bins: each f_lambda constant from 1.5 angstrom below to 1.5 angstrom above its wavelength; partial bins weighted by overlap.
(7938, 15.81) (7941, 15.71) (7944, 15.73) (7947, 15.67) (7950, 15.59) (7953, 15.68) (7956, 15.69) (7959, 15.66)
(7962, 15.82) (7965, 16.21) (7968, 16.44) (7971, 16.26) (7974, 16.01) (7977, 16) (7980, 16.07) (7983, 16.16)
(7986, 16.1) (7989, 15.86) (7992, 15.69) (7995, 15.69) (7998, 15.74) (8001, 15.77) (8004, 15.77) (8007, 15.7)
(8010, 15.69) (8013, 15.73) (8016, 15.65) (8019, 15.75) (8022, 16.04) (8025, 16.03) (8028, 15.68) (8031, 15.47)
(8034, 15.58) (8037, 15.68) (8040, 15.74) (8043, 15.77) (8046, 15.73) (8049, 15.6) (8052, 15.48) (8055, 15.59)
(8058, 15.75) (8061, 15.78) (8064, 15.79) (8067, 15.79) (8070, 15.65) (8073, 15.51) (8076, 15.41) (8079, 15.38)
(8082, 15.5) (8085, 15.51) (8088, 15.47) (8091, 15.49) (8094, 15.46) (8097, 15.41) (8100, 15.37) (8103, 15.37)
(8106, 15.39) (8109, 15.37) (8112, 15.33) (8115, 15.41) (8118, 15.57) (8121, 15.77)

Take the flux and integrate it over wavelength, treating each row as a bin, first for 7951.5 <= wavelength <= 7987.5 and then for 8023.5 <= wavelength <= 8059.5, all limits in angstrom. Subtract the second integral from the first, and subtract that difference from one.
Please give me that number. -11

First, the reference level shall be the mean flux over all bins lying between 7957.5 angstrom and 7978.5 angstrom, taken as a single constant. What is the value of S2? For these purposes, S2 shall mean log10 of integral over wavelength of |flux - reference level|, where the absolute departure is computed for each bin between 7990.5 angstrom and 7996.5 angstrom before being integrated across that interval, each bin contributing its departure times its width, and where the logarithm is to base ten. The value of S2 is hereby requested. 0.34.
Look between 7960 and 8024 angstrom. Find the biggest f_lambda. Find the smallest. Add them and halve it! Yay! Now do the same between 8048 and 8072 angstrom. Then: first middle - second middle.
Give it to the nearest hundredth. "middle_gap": 0.41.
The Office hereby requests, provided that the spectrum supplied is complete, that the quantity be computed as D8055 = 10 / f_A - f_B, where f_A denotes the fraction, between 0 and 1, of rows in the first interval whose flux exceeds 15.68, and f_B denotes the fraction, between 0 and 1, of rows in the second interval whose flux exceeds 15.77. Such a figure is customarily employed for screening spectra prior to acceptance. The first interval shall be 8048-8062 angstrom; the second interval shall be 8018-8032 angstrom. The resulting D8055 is 25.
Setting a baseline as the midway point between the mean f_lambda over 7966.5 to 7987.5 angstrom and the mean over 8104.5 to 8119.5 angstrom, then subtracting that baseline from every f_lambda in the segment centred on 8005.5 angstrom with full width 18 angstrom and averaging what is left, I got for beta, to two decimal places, -0.05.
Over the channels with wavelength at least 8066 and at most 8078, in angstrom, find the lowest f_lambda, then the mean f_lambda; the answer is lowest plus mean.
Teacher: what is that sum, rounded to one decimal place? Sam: 31.0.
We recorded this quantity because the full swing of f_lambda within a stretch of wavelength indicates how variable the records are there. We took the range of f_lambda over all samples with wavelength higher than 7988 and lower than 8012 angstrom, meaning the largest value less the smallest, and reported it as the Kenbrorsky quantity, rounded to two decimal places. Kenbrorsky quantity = 0.17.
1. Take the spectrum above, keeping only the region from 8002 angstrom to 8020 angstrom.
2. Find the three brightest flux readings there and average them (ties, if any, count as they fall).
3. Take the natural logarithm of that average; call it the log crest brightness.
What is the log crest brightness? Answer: 2.76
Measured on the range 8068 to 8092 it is 2.74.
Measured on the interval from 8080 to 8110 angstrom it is 2.74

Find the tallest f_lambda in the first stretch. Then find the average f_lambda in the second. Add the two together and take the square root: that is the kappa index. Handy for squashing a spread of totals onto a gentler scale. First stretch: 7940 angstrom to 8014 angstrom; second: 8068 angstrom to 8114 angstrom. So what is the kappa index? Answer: 5.65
